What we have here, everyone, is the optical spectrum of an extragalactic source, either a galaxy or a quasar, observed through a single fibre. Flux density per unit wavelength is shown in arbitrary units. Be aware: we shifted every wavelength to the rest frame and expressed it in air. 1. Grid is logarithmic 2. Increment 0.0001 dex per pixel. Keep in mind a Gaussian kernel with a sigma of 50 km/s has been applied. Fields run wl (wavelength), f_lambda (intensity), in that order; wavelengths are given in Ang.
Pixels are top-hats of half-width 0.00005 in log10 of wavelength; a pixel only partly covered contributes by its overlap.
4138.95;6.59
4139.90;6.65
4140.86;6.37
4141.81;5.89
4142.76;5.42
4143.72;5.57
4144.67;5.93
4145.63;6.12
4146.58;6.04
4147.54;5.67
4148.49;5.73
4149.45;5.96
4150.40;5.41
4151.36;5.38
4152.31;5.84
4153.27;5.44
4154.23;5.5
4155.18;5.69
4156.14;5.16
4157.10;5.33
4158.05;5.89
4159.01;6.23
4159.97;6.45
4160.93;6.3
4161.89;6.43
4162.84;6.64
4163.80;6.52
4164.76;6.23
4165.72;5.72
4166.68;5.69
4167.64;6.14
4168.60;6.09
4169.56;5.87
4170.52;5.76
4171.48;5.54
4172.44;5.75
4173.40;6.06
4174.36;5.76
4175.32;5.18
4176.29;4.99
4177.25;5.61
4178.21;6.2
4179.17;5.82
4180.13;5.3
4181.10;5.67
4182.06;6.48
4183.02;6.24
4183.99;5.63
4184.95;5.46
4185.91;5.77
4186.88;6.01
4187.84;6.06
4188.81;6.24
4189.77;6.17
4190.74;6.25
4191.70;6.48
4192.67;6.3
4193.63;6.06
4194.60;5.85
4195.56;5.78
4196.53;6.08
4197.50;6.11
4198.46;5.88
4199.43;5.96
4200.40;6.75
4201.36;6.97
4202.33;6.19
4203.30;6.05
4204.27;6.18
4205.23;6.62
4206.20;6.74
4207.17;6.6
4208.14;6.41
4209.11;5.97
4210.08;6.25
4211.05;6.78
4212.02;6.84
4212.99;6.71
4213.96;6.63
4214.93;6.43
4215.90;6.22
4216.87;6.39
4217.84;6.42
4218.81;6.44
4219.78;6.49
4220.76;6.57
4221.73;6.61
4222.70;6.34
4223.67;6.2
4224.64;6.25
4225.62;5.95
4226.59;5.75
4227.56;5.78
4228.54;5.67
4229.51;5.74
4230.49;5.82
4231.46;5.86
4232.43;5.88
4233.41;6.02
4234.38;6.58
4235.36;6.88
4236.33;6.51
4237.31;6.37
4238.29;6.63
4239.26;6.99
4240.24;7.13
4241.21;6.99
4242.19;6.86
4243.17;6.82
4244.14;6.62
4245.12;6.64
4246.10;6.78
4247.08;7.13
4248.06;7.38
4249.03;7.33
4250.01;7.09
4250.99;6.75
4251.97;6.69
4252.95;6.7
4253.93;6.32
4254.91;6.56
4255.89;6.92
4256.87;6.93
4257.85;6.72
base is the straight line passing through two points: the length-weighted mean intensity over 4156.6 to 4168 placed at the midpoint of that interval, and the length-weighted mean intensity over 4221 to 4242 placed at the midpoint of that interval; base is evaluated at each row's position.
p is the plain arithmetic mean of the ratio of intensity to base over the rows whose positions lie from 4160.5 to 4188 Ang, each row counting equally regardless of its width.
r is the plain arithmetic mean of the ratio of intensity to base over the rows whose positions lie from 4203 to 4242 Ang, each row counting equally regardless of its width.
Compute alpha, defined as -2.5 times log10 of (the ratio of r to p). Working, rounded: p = 0.96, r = 1.01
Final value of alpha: -0.06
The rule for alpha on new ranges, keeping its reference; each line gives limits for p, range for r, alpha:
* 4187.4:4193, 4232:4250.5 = -0.07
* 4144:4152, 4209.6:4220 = -0.10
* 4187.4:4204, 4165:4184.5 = 0.07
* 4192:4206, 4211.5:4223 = -0.05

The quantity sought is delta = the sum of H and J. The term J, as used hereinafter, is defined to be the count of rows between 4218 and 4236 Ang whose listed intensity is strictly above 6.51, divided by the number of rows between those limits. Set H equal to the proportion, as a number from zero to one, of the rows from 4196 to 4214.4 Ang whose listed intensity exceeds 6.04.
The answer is 1.06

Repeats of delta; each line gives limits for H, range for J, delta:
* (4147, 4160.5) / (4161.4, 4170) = 0.37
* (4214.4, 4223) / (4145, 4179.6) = 1.06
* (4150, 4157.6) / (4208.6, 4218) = 0.40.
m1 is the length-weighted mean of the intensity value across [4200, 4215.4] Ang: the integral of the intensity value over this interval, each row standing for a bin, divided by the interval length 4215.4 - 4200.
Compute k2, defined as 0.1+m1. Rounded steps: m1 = 6.51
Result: 6.6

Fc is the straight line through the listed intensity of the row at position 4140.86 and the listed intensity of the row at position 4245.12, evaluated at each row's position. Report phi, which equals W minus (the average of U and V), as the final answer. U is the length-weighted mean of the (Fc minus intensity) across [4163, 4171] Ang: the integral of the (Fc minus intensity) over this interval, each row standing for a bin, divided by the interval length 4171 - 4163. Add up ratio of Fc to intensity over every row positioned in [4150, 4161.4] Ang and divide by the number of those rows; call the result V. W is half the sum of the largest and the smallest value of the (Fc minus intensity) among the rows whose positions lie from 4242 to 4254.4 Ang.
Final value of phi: -0.96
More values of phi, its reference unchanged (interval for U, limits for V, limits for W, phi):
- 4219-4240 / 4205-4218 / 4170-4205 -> -0.17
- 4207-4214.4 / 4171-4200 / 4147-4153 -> 0.16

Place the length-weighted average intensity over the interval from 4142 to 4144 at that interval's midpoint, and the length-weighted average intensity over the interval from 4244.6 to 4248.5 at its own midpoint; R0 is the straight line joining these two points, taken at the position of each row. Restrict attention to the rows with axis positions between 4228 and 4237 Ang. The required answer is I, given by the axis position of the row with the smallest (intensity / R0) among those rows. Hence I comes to 4228.54 Ang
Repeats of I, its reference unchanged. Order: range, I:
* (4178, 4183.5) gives 4180.13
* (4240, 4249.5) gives 4244.14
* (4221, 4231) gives 4228.54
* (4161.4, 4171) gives 4166.68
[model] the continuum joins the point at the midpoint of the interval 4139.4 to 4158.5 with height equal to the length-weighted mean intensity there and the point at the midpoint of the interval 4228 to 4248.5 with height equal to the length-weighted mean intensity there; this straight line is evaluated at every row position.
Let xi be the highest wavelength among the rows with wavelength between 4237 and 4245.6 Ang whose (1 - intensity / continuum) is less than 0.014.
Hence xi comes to 4245.12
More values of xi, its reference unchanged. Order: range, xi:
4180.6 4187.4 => 4186.88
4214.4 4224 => 4222.70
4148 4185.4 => 4183.02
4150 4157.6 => 4152.31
